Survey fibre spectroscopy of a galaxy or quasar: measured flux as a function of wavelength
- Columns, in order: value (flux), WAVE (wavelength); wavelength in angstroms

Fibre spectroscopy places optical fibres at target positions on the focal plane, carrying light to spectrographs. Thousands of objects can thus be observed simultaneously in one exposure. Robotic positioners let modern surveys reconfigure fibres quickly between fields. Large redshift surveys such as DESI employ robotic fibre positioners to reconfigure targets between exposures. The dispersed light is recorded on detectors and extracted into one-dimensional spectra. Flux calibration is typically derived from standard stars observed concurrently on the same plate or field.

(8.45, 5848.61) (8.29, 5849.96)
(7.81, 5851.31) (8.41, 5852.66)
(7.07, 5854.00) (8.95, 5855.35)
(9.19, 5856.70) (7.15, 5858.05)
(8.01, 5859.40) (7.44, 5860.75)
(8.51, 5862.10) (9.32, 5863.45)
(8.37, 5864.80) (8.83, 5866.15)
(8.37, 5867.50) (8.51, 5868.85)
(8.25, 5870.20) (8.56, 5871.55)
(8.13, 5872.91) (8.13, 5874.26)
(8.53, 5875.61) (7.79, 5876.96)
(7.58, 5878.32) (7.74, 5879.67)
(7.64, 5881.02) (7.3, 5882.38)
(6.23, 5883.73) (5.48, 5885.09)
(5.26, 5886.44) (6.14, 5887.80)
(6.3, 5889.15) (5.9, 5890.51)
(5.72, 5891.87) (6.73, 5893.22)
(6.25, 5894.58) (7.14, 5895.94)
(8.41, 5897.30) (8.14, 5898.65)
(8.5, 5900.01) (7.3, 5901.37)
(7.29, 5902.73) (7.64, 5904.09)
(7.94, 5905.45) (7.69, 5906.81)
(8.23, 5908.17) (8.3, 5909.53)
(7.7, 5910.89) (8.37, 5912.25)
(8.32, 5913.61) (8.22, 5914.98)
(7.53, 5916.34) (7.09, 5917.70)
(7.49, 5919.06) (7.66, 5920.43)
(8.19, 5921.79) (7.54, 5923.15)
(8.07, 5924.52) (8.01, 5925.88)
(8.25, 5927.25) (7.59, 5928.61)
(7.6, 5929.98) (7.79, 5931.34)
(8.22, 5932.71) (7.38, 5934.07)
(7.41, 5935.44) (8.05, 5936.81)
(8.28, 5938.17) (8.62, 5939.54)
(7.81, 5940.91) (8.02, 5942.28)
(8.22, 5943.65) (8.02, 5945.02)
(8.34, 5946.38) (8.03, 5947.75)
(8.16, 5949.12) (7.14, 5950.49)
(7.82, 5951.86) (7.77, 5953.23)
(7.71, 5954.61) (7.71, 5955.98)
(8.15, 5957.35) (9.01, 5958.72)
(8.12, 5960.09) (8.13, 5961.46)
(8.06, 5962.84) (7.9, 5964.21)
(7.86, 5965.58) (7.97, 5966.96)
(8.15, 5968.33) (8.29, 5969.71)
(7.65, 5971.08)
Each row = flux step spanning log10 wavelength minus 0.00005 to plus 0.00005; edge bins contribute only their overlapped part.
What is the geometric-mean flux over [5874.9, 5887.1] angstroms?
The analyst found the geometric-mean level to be 6.97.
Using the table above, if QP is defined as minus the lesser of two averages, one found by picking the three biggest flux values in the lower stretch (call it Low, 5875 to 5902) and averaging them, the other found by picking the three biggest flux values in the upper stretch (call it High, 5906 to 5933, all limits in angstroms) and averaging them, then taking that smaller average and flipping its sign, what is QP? -8.33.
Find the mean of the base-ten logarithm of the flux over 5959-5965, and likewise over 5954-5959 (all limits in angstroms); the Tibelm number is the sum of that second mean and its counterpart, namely 1.82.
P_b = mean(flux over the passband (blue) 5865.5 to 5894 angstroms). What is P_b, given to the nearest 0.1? 7.3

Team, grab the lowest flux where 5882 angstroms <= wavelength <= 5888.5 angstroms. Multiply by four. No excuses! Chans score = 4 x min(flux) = 21.0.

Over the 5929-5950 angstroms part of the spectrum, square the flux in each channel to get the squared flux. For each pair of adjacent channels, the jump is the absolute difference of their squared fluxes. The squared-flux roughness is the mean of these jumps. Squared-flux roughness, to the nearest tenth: 5.6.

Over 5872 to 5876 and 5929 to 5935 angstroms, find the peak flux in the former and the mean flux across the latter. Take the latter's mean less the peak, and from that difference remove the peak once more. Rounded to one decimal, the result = -9.3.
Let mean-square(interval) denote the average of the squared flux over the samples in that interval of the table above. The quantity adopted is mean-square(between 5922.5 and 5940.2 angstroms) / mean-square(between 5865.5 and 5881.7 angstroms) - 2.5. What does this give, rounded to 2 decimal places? -1.56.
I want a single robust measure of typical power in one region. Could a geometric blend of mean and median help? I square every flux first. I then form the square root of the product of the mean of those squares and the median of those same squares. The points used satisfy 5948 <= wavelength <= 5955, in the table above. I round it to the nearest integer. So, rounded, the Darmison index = 60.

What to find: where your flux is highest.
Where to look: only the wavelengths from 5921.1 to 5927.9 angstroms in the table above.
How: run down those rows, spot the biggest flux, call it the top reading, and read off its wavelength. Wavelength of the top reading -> 5927.25 angstroms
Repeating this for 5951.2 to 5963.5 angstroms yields 5958.72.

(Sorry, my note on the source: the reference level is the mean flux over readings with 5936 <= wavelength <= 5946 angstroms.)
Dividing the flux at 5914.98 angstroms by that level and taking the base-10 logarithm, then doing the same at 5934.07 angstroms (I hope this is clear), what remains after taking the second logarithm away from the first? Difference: 0.047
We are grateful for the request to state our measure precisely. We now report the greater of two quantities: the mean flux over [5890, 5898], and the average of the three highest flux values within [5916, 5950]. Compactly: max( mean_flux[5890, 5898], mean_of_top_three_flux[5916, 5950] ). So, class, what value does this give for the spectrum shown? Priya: 8.41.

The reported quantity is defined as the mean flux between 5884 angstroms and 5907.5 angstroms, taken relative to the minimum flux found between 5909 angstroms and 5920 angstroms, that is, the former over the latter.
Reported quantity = 0.98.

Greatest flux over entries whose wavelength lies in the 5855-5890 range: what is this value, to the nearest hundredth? 9.32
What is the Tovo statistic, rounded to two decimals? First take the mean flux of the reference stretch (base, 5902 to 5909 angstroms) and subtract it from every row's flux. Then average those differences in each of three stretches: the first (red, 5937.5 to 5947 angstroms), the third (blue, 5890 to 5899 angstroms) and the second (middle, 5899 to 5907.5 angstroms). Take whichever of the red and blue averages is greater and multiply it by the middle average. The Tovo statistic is -0.01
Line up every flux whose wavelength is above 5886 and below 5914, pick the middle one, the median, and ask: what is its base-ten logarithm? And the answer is 0.88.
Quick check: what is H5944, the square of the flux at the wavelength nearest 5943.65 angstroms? 68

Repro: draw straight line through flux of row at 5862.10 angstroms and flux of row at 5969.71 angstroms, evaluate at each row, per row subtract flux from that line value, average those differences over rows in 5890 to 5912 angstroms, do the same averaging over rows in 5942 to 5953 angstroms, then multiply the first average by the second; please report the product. 0.37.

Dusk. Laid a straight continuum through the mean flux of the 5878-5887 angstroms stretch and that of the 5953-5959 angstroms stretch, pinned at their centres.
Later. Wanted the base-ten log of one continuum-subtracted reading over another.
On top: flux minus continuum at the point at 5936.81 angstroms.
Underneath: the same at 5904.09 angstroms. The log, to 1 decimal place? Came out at -0.2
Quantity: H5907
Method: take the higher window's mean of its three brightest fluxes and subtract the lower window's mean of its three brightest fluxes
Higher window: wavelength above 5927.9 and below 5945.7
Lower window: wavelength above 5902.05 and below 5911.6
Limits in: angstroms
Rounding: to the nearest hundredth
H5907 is 0.22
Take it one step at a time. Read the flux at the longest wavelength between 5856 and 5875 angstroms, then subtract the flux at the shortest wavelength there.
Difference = -1.1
